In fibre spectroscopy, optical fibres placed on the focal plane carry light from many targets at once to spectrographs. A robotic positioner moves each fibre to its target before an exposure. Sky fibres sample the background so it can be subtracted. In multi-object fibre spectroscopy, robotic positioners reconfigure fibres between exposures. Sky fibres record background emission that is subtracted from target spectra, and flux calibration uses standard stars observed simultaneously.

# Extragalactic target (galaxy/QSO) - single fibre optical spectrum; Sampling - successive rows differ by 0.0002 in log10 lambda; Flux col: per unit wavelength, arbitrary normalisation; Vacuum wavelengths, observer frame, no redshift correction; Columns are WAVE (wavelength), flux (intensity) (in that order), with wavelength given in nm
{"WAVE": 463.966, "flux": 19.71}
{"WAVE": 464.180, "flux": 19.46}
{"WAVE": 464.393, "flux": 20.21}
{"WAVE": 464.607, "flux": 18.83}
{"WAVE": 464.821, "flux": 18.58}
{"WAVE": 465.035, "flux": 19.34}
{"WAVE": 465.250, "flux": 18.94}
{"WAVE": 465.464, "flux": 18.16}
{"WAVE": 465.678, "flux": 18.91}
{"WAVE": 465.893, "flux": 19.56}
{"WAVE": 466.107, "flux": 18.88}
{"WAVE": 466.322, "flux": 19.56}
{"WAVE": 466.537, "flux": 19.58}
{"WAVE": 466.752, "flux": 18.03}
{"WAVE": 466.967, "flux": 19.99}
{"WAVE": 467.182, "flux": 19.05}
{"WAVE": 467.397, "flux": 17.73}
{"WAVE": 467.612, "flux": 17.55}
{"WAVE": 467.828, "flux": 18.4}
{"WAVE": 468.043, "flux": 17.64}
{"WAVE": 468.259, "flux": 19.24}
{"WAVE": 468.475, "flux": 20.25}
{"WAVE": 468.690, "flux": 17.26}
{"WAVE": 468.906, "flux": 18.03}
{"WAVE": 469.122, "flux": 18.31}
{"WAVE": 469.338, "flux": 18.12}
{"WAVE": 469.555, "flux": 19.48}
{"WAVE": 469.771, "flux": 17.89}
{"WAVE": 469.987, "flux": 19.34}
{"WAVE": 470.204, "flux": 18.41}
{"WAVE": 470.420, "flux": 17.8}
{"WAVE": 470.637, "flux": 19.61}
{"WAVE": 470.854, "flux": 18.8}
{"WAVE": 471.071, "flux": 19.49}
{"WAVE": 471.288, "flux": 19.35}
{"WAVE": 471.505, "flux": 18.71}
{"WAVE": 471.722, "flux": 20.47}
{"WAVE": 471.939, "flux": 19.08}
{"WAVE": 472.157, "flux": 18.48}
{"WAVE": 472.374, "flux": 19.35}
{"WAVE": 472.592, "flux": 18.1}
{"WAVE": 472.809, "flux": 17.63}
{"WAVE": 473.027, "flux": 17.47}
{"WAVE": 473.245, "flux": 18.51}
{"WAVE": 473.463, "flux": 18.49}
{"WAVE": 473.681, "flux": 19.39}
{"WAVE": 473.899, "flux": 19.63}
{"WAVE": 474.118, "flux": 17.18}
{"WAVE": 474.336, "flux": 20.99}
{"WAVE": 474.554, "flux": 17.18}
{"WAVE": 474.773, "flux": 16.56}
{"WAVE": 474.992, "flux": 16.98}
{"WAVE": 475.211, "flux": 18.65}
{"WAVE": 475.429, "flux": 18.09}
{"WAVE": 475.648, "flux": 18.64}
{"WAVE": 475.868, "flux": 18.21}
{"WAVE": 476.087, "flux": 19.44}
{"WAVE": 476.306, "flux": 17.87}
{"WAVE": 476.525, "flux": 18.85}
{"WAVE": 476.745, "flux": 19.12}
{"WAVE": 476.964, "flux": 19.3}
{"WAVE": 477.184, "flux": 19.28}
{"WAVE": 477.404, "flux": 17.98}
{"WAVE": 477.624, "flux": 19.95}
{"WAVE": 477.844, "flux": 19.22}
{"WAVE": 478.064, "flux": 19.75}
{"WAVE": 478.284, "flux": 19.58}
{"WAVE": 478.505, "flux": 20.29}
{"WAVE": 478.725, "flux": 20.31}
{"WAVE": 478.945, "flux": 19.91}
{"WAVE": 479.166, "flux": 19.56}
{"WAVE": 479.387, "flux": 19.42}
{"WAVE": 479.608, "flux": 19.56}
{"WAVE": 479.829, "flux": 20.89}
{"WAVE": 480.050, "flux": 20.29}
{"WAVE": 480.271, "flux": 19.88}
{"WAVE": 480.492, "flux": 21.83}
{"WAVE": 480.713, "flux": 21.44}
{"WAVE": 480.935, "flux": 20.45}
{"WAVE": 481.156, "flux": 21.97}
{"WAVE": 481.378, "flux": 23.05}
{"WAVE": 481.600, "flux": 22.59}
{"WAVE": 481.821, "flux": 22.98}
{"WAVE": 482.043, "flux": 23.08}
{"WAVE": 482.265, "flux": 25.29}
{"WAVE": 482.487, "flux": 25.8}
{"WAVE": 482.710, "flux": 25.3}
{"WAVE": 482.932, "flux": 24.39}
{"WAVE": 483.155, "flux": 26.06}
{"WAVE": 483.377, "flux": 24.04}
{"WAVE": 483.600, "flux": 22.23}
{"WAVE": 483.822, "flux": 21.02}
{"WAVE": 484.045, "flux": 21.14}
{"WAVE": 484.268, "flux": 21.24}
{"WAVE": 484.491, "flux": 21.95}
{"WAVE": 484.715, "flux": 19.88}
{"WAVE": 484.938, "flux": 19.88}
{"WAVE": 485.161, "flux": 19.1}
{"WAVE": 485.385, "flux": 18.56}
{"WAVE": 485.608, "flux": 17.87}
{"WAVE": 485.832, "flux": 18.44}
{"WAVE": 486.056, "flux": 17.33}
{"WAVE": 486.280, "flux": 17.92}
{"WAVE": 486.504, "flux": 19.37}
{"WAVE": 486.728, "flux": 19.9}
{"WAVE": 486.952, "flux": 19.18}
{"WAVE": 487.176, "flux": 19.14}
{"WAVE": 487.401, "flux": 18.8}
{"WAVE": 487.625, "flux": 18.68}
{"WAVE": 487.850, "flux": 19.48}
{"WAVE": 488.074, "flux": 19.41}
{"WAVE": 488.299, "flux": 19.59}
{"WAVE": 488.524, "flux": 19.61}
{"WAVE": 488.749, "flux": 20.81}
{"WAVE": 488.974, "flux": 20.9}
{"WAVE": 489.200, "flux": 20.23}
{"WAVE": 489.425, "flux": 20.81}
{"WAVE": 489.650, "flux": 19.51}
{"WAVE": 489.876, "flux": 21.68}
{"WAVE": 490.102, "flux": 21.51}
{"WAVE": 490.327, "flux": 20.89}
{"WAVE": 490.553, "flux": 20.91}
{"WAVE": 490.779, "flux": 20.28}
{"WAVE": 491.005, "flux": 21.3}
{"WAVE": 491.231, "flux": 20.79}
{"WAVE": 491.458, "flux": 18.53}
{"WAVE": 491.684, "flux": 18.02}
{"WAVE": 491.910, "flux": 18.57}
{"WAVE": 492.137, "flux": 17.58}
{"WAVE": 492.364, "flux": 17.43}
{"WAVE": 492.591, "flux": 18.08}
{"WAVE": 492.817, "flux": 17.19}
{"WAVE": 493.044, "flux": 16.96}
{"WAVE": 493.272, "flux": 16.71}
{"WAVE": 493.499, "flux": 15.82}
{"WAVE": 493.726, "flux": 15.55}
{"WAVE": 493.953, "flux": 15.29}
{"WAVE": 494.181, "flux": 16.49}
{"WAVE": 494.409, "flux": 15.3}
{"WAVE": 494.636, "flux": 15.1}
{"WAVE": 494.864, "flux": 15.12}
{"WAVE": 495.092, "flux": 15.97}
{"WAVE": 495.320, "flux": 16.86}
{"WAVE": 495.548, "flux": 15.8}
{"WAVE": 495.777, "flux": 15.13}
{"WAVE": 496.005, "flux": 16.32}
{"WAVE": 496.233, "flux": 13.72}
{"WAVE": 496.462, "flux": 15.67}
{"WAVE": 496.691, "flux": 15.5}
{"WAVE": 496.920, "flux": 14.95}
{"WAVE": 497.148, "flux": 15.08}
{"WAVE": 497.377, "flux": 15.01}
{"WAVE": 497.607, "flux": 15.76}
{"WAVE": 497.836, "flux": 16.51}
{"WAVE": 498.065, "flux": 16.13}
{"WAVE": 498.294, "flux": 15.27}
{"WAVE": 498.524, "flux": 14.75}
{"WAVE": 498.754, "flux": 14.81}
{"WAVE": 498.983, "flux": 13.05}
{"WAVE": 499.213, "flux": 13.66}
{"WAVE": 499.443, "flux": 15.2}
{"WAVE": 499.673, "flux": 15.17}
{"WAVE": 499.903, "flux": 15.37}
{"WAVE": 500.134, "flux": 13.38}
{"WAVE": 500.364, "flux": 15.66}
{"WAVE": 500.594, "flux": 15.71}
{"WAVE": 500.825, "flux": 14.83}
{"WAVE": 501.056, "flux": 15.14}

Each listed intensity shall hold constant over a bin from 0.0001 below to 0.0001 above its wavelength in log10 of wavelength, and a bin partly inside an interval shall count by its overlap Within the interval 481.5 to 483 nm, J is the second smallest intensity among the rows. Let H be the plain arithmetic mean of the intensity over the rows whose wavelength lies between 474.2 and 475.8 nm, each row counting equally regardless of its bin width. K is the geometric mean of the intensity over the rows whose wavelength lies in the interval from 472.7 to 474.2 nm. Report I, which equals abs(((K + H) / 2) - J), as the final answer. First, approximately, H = 18.2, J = 22.98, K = 18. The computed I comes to 4.7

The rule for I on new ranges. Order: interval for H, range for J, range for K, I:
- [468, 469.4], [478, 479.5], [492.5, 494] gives 2.1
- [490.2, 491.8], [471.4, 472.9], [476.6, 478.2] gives 1.6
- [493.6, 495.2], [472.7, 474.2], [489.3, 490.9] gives 0.7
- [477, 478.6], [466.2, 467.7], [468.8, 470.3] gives 1.2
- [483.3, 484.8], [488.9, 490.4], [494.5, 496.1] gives 1.5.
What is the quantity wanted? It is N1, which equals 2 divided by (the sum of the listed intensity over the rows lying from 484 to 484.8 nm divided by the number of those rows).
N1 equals 0.095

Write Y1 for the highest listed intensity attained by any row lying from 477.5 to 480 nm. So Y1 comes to 20.89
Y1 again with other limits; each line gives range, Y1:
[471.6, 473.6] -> 20.47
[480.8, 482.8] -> 25.8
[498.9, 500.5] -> 15.66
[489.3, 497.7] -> 21.68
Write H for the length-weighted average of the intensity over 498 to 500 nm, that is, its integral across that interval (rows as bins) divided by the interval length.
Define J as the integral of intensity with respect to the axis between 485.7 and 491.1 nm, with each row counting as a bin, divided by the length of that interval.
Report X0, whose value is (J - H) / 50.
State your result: 0.10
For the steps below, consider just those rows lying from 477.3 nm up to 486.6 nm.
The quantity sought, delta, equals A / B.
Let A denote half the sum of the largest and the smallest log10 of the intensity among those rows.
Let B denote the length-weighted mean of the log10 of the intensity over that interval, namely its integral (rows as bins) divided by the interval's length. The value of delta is 1.01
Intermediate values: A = 1.33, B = 1.32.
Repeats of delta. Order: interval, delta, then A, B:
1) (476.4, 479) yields 0.99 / 1.28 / 1.29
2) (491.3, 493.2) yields 1.00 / 1.25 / 1.25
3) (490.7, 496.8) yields 1.01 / 1.23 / 1.22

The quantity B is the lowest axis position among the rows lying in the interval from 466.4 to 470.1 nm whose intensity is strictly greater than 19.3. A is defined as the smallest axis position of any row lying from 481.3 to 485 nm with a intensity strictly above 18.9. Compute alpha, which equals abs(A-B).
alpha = 14.84 nm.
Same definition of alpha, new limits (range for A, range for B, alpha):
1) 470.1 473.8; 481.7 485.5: 11.18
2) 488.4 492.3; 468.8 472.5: 18.97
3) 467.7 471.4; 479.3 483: 11.13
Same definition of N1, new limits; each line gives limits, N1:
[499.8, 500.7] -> 0.133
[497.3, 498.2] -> 0.126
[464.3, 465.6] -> 0.105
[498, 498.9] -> 0.131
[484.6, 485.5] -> 0.103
